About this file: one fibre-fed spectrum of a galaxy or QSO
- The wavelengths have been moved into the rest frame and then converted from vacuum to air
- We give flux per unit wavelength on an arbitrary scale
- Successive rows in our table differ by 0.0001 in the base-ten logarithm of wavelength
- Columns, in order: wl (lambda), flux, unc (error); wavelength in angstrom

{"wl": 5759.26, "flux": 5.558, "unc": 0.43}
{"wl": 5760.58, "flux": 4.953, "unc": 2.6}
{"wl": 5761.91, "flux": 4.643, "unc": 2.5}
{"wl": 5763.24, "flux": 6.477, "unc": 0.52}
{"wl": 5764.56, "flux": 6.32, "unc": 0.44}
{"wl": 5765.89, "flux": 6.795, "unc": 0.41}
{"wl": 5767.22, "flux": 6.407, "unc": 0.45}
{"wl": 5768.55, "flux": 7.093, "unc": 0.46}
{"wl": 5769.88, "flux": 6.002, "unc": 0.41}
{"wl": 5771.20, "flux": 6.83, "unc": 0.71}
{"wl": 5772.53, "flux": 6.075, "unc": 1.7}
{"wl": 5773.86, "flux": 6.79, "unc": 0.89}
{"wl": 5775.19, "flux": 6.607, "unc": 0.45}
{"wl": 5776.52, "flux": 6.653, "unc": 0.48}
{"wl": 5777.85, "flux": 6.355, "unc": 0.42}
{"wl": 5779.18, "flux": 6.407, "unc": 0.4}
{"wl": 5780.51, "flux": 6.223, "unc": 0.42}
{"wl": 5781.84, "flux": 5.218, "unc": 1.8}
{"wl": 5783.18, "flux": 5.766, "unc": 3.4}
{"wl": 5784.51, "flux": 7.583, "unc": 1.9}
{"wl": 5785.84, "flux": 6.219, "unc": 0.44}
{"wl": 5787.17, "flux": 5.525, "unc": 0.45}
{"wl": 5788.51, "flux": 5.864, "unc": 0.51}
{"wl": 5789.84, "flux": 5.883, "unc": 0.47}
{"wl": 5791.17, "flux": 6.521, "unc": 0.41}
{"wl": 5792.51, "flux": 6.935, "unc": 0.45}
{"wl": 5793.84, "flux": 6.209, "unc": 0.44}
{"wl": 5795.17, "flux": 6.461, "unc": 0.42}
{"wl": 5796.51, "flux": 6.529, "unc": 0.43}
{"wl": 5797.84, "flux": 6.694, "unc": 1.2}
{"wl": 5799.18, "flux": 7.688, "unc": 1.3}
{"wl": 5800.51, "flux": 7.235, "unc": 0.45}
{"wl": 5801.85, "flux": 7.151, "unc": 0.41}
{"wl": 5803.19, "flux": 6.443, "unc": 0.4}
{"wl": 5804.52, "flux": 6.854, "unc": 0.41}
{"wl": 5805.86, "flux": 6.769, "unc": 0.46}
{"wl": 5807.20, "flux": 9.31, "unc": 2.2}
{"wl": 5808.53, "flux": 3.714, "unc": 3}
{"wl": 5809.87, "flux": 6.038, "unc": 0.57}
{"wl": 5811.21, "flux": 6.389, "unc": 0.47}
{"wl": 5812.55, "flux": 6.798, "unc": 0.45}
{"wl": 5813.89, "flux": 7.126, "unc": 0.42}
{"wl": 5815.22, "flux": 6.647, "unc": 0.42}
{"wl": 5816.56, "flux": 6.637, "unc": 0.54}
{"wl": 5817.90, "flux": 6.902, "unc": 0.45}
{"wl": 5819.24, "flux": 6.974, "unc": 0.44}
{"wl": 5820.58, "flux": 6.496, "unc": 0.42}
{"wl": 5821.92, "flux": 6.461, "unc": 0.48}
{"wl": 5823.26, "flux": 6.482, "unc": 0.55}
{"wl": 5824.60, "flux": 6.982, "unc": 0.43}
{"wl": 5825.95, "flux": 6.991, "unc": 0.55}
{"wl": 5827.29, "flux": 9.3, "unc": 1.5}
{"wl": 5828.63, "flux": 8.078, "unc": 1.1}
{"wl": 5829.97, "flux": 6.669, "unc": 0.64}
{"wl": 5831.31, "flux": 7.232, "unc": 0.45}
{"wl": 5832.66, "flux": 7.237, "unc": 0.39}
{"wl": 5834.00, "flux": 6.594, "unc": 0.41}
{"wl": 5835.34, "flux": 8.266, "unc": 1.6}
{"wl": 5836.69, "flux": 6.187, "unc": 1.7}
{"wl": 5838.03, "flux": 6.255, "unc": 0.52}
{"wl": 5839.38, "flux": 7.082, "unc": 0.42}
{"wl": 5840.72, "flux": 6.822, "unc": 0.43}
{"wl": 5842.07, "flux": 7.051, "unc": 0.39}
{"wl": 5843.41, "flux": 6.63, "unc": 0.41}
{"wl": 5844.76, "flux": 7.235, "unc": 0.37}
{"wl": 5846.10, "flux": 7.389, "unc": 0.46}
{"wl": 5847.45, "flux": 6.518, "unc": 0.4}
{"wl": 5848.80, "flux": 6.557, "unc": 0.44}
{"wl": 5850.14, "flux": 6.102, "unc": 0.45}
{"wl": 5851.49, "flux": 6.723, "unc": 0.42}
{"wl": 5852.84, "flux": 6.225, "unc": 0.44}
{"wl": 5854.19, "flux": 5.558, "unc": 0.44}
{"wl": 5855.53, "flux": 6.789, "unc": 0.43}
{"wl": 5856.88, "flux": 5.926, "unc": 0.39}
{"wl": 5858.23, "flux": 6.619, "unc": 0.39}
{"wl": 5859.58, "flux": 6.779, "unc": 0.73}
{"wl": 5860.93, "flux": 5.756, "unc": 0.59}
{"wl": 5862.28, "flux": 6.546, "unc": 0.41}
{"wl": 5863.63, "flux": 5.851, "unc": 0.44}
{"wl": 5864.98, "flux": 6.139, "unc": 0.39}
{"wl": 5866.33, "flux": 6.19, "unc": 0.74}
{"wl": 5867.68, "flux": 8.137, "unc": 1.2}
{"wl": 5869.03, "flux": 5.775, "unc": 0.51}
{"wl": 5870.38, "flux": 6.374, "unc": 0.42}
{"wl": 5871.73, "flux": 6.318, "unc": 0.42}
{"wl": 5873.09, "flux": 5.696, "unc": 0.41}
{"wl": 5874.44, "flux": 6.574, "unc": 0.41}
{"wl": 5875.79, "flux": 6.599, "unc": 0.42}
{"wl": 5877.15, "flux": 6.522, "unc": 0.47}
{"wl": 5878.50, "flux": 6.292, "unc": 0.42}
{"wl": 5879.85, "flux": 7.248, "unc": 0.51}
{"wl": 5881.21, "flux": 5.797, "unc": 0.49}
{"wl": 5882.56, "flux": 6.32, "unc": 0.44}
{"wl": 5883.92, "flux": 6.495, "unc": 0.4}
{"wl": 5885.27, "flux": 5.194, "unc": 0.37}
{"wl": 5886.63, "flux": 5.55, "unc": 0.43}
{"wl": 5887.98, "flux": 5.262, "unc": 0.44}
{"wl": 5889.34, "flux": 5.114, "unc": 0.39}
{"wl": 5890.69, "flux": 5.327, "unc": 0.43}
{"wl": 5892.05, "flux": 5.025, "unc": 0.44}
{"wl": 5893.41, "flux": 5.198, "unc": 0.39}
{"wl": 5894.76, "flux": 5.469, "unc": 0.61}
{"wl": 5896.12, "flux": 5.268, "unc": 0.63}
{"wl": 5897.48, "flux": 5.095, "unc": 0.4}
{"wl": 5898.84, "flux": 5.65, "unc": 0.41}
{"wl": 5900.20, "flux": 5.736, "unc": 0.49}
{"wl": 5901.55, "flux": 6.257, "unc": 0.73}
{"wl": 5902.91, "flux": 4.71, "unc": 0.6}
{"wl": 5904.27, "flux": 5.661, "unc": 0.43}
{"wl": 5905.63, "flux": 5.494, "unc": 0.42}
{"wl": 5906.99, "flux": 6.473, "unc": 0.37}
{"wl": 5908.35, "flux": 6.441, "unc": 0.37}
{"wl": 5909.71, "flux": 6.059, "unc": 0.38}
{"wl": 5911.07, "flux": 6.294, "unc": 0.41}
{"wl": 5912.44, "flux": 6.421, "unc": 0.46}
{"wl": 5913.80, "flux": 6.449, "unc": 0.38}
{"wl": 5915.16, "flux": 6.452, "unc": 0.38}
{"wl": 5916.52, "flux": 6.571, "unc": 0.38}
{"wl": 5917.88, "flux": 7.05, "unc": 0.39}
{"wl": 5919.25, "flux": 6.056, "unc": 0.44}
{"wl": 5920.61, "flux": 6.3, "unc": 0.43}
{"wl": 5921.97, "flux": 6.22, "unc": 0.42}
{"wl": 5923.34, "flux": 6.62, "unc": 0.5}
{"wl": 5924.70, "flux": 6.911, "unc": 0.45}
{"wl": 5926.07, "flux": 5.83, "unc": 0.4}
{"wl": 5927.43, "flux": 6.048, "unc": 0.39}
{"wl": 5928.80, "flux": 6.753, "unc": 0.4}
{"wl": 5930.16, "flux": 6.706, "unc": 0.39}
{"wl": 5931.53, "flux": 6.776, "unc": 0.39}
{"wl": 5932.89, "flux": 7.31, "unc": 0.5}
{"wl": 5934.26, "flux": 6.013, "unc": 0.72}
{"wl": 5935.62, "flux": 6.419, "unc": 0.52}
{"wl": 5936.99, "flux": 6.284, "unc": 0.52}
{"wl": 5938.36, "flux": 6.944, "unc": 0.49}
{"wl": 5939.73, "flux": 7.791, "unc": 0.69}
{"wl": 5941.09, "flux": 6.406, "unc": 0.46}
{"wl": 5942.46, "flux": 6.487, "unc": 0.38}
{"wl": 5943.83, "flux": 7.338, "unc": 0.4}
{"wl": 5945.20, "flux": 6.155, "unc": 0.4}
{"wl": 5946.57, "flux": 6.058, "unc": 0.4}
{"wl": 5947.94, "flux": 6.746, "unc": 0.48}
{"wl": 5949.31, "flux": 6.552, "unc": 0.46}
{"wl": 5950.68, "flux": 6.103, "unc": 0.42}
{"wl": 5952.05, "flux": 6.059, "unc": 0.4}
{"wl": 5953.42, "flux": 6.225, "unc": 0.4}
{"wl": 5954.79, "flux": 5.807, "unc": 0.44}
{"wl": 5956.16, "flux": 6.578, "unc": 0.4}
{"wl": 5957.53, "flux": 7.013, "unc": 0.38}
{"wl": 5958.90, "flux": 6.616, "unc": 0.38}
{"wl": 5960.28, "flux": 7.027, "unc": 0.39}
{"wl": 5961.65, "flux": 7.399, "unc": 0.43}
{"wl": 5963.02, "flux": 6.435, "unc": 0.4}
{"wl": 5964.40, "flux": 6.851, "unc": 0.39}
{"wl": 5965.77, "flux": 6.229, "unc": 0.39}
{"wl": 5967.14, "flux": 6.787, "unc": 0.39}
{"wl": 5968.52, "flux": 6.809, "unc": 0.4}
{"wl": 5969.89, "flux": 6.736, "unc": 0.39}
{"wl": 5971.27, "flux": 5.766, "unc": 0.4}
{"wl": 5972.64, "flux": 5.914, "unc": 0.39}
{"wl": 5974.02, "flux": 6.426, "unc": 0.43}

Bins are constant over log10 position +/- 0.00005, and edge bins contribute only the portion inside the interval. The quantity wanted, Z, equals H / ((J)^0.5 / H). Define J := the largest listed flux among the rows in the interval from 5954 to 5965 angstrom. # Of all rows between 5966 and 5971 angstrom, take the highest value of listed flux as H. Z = 17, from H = 6.809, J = 7.399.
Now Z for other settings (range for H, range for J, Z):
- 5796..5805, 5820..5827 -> 22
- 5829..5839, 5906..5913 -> 27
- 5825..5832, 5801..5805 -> 32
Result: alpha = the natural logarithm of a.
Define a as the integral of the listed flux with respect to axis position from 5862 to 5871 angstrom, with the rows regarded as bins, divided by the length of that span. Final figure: 1.86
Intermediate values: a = 6.43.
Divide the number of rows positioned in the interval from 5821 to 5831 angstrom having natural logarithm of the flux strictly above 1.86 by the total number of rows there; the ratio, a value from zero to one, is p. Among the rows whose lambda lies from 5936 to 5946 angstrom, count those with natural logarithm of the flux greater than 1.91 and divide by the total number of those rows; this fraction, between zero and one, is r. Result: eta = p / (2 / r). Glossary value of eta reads 0.21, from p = 1.0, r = 0.43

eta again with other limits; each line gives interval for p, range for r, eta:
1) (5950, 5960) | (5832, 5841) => 0.12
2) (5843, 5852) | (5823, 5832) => 0.31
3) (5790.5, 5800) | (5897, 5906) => 0.00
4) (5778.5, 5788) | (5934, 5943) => 0.02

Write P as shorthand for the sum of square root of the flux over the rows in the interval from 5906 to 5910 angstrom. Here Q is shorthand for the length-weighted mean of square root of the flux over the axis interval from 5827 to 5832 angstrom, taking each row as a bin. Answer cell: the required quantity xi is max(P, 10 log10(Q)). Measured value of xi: 8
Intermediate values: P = 8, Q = 2.77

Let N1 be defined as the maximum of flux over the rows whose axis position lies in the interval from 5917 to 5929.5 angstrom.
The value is 7.05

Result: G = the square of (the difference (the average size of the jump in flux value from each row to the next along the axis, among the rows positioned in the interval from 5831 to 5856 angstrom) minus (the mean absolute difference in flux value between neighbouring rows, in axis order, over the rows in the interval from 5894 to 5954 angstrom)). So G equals 0.03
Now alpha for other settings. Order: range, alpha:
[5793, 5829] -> 1.93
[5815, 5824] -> 1.90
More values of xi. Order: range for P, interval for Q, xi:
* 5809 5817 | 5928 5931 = 15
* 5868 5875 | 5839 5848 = 12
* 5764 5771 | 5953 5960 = 13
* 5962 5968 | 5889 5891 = 10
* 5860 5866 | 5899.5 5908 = 10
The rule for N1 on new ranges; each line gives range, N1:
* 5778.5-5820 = 9.31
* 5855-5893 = 8.137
